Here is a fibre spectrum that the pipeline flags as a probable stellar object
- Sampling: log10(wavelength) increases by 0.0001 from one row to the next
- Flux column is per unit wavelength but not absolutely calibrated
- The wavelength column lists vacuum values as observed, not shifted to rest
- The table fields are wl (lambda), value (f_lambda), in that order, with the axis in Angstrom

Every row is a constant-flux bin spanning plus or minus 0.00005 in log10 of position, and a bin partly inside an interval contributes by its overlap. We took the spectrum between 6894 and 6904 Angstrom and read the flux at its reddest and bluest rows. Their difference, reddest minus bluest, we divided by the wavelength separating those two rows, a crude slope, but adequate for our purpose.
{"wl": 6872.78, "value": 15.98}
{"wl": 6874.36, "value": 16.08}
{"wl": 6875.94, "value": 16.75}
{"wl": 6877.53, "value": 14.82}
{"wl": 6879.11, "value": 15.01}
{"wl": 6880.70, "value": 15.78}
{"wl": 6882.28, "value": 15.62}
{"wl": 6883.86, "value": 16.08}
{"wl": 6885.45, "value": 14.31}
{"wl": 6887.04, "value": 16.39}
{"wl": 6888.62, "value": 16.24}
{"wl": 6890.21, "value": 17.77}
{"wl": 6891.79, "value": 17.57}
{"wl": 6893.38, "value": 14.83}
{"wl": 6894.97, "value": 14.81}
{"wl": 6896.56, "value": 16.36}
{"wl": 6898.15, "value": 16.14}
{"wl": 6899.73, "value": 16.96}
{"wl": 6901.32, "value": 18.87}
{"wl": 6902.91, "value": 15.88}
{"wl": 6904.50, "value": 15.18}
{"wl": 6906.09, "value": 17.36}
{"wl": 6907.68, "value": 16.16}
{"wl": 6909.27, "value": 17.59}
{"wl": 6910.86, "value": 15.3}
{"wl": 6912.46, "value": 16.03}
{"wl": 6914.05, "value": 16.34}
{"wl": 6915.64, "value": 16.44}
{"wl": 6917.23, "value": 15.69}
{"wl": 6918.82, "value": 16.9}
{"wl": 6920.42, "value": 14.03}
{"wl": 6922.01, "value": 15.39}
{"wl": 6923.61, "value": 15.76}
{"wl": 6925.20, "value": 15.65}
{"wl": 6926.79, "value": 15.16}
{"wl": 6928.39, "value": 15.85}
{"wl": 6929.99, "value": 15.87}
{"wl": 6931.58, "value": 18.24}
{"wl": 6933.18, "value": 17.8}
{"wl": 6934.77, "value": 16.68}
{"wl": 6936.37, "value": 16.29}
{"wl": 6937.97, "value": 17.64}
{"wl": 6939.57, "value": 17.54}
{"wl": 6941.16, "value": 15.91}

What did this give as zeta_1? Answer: 0.13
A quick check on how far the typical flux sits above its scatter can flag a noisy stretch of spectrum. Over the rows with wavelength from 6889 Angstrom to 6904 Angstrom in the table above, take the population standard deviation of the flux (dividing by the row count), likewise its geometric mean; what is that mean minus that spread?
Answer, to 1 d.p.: 15.2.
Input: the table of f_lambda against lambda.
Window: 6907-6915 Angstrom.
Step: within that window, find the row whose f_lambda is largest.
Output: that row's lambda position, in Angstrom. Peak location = 6909.27 Angstrom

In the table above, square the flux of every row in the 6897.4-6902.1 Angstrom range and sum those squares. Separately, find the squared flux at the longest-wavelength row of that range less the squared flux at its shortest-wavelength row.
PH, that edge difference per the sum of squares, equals 0.11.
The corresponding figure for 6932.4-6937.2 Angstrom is -0.06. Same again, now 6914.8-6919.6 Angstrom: 0.02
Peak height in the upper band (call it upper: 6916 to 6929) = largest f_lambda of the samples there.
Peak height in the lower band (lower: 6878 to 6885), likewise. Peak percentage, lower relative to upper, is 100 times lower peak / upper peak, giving 95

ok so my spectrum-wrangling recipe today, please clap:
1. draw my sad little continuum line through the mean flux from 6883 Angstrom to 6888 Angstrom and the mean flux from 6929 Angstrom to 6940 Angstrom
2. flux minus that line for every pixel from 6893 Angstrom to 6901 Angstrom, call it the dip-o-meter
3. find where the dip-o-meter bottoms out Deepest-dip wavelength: 6894.97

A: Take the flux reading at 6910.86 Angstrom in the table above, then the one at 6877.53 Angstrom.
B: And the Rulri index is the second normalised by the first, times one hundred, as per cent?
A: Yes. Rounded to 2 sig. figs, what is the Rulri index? 97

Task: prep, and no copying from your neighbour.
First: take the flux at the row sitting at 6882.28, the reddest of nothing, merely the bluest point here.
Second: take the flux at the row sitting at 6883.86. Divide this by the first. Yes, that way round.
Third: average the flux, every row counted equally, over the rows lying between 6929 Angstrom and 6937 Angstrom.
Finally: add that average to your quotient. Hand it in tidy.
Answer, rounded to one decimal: 18.0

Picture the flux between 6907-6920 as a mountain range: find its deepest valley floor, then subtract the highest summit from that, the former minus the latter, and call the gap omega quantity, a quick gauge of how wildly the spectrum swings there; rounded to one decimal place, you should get -2.3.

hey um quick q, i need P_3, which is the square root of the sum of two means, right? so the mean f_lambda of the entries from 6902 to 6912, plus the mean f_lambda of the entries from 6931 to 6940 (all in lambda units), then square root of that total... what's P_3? 5.80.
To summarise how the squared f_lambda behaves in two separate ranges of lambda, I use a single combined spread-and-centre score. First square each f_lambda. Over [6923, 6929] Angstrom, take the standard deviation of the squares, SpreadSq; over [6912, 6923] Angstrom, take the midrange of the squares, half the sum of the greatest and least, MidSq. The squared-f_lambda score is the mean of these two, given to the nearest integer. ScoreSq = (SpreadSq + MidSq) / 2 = 125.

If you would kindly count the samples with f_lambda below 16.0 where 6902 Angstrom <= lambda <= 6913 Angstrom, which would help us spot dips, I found 3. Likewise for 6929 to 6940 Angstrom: 1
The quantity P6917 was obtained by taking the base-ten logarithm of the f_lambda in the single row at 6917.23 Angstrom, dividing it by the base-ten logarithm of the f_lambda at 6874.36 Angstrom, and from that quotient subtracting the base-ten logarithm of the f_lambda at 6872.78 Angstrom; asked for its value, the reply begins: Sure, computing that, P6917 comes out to -0.212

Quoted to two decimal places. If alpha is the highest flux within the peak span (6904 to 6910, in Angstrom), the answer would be 17.59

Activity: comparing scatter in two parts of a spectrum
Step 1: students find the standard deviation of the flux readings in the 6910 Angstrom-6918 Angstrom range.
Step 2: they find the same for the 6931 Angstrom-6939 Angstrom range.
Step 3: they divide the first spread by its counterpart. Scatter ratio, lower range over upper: 0.58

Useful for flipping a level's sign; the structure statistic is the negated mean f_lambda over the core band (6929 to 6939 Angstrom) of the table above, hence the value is -17.1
